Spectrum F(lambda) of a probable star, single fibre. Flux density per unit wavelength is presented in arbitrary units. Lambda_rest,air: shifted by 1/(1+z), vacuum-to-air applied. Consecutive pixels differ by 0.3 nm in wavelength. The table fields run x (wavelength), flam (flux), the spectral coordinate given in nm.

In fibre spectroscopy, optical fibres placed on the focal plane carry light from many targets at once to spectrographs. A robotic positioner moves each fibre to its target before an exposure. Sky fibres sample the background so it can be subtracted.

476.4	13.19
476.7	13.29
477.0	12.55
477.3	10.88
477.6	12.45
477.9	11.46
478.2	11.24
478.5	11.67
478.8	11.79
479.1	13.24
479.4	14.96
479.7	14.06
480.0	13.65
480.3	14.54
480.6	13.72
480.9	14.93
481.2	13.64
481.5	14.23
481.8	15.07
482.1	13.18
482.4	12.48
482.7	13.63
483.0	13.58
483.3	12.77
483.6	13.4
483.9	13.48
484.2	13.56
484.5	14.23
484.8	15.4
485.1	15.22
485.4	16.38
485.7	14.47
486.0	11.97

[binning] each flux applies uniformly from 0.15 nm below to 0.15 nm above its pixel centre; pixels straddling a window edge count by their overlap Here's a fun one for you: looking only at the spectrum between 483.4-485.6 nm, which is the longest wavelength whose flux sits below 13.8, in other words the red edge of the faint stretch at 484.2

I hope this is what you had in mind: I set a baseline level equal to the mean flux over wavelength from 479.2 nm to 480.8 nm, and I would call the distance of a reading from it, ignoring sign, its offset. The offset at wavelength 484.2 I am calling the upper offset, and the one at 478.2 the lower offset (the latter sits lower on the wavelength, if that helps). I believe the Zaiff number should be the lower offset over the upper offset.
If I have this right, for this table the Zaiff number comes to 4.7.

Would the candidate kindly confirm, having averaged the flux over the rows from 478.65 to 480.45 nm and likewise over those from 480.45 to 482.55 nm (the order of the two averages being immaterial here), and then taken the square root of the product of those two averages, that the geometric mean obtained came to 13.8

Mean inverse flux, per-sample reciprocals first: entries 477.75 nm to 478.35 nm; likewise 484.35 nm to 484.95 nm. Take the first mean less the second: 0.021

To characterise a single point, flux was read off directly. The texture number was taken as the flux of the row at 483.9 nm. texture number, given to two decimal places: 13.48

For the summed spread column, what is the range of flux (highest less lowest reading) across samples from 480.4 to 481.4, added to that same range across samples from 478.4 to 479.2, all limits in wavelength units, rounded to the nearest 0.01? 2.86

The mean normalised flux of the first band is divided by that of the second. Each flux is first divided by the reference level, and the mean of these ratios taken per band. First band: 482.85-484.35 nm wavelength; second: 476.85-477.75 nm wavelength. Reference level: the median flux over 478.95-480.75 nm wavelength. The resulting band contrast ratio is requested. 1.12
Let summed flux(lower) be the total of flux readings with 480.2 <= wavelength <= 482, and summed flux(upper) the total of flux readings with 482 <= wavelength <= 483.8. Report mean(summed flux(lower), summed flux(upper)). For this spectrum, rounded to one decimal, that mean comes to 82.6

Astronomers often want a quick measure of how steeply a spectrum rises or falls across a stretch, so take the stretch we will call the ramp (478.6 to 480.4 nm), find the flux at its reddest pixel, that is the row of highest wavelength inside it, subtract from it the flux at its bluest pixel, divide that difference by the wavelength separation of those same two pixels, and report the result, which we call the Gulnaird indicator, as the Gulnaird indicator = 1.8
